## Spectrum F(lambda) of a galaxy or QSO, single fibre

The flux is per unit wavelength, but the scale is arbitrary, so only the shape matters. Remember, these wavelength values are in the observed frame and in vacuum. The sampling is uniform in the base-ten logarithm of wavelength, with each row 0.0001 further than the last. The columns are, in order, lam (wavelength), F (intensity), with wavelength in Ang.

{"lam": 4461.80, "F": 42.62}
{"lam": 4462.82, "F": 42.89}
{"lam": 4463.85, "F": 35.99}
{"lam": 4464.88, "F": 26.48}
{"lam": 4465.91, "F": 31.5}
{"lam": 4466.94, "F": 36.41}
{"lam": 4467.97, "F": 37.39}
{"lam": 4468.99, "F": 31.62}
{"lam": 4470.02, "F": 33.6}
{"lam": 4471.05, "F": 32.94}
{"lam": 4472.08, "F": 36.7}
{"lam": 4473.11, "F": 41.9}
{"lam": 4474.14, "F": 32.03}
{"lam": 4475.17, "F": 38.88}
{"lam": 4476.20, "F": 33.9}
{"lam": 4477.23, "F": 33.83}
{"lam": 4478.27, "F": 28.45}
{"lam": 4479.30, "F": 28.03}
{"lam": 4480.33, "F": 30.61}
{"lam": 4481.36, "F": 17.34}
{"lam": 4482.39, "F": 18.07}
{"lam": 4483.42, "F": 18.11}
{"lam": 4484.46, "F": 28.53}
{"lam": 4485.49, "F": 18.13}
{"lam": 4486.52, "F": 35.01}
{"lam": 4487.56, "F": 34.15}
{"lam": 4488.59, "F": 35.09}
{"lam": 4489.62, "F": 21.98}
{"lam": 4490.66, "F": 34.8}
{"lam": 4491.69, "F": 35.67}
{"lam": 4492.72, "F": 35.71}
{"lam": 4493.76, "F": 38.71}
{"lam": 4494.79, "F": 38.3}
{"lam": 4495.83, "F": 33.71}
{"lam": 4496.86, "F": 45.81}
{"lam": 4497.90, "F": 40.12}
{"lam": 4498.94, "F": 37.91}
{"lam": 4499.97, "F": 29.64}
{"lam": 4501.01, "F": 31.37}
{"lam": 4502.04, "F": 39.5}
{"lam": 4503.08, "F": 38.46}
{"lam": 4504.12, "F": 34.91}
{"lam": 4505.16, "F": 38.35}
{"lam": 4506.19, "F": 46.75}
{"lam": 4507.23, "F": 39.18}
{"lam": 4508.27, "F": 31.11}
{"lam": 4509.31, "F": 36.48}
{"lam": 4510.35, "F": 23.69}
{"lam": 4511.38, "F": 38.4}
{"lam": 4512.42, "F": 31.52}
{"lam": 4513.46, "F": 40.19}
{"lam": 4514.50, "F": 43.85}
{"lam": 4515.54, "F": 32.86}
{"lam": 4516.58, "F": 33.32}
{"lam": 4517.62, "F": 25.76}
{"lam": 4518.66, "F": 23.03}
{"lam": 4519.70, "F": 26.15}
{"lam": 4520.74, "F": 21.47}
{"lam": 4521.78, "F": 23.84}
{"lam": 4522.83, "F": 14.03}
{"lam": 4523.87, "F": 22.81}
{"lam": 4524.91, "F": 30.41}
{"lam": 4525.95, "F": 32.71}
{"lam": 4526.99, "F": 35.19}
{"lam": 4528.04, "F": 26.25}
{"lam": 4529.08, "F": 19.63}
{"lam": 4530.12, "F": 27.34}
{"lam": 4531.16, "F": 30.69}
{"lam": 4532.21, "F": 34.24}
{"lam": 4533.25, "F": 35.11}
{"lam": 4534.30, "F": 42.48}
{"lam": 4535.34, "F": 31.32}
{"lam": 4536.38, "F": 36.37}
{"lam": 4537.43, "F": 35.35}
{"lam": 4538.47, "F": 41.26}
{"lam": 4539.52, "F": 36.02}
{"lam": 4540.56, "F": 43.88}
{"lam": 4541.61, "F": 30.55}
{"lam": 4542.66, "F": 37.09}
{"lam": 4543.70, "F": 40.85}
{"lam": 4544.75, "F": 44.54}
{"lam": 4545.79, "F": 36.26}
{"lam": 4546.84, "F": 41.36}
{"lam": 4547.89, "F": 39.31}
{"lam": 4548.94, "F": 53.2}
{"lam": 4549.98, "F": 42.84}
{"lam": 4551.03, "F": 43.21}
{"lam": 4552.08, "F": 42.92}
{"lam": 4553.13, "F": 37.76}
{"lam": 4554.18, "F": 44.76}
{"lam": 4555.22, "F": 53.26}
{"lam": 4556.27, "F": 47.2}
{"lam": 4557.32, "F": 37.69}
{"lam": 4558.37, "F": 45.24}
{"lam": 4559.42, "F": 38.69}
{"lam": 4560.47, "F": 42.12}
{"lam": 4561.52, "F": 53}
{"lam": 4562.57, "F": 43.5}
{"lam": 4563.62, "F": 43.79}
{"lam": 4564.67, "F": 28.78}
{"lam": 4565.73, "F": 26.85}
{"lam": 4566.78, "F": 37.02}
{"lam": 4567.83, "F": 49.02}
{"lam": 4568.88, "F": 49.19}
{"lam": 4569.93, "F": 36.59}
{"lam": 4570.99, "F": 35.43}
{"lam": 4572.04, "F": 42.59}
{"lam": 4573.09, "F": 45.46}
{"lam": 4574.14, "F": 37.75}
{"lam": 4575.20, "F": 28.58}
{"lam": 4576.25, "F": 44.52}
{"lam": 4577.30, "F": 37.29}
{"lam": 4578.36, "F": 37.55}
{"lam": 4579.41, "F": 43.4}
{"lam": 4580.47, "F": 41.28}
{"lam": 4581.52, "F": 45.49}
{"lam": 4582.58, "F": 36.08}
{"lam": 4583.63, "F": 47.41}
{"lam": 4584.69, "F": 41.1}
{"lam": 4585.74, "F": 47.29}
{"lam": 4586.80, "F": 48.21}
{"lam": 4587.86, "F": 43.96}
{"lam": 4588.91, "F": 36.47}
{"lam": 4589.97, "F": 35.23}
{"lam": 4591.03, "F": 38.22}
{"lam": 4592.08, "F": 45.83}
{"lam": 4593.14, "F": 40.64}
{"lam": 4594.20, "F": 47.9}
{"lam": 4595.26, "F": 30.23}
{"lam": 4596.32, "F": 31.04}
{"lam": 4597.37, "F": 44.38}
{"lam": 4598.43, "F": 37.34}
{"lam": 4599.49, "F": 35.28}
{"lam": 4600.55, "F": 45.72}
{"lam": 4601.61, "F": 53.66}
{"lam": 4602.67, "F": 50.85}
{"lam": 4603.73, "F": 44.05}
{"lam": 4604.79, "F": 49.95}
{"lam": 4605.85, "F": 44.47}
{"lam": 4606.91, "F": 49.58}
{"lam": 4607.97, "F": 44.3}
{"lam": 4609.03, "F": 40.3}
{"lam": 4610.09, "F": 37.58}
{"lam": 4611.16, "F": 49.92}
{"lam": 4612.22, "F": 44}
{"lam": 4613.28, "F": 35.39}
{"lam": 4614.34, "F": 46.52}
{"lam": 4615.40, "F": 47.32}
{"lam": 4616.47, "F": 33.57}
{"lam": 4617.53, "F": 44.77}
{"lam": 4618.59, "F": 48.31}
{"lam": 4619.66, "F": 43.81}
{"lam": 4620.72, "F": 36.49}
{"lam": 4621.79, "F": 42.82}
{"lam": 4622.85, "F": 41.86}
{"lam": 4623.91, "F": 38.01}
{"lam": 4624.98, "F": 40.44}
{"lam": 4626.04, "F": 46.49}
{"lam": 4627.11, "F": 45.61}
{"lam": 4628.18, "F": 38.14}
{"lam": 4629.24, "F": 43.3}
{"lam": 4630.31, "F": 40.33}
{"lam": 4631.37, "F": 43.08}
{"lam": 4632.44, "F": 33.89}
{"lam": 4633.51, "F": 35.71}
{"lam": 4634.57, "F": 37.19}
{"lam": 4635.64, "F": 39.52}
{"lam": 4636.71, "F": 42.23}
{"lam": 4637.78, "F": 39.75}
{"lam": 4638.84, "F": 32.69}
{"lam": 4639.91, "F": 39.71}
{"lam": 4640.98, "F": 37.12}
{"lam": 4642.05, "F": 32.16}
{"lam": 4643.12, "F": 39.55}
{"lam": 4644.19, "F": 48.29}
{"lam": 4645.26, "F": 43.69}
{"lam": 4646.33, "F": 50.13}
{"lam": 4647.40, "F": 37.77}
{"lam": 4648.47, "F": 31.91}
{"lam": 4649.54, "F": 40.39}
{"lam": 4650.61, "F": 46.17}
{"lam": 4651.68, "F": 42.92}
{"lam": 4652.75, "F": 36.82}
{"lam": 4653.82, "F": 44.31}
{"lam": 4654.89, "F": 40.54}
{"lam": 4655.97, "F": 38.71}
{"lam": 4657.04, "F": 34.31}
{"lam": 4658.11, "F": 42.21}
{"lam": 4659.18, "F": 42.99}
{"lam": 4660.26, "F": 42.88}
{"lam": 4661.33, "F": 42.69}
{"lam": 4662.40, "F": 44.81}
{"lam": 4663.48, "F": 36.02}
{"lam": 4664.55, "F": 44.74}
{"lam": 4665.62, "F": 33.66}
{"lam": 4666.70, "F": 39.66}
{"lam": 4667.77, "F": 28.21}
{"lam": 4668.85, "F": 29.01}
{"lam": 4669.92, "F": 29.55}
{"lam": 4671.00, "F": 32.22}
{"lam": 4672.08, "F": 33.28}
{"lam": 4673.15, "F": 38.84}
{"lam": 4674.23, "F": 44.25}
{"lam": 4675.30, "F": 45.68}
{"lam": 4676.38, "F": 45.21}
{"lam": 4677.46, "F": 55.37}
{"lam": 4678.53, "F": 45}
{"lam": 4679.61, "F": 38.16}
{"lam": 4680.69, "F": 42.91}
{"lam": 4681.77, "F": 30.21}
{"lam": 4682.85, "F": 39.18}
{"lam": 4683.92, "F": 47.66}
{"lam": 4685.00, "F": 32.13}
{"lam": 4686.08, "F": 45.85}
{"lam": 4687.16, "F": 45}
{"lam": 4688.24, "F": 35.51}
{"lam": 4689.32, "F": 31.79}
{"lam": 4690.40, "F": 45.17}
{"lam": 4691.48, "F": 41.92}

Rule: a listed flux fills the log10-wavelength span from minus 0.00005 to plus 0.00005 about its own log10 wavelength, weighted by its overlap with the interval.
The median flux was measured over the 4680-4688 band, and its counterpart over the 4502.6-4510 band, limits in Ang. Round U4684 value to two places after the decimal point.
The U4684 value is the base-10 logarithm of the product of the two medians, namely 3.22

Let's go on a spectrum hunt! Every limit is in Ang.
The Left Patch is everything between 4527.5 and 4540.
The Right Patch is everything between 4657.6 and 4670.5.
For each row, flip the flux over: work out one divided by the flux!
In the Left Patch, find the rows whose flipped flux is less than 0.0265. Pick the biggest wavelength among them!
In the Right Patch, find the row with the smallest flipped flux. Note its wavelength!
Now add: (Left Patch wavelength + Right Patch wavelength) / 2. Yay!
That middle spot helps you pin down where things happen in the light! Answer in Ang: 4600.4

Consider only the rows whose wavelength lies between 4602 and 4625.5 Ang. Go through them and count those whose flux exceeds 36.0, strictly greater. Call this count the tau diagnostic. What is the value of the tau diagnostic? 20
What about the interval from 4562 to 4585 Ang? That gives 18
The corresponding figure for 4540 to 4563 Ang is 21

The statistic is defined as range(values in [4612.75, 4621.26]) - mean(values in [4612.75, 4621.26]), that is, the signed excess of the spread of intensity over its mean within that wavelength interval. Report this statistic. -27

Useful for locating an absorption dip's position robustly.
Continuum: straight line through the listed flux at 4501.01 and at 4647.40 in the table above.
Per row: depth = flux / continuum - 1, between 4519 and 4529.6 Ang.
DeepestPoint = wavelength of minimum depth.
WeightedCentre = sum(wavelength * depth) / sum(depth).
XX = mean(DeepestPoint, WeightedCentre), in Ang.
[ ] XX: 4523.3 Ang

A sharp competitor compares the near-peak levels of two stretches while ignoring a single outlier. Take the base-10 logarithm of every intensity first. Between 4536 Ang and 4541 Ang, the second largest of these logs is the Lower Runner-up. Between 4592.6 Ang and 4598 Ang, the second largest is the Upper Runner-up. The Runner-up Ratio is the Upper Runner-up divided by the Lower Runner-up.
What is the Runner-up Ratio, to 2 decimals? 1.02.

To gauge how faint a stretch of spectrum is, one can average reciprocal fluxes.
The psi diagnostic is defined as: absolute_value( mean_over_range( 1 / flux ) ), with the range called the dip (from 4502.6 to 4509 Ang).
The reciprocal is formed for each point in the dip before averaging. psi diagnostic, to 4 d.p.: 0.0266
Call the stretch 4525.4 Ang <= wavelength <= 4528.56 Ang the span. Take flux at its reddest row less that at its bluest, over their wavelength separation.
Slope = -3.1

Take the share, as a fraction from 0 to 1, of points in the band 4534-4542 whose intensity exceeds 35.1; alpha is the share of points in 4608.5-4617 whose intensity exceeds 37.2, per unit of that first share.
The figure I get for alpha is 1.0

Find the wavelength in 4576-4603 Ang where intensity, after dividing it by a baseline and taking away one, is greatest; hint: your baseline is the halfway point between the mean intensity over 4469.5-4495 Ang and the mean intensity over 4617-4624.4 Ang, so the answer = 4601.61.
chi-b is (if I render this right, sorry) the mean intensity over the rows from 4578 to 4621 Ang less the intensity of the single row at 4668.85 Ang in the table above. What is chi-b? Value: 14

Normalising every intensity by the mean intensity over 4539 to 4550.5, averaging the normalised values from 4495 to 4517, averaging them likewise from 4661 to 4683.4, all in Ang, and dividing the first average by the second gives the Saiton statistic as 0.94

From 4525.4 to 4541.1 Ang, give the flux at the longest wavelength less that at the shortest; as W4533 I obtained 11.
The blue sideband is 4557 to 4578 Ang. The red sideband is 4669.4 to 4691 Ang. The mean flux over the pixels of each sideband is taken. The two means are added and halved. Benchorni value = 40.2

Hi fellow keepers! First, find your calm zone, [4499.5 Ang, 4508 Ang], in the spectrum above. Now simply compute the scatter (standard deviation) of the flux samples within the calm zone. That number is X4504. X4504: 5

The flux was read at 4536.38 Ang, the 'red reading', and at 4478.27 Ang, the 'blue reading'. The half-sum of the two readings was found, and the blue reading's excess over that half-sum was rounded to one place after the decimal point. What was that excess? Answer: -4.0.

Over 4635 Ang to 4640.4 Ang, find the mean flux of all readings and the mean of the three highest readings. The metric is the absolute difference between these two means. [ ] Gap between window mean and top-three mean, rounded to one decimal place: 1.8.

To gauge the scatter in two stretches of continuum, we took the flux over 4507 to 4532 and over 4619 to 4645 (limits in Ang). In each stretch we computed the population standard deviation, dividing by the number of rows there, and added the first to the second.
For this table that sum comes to 11.2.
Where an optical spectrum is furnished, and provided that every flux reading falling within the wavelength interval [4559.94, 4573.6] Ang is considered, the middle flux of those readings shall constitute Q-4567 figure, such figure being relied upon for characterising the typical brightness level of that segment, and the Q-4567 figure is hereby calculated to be 43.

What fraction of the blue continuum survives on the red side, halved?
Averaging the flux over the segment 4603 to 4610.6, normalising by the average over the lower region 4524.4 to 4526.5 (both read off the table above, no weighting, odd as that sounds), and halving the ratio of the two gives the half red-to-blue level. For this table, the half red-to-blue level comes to 0.70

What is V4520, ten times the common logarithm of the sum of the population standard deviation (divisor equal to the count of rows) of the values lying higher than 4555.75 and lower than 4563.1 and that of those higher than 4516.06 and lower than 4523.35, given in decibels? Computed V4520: 10.1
